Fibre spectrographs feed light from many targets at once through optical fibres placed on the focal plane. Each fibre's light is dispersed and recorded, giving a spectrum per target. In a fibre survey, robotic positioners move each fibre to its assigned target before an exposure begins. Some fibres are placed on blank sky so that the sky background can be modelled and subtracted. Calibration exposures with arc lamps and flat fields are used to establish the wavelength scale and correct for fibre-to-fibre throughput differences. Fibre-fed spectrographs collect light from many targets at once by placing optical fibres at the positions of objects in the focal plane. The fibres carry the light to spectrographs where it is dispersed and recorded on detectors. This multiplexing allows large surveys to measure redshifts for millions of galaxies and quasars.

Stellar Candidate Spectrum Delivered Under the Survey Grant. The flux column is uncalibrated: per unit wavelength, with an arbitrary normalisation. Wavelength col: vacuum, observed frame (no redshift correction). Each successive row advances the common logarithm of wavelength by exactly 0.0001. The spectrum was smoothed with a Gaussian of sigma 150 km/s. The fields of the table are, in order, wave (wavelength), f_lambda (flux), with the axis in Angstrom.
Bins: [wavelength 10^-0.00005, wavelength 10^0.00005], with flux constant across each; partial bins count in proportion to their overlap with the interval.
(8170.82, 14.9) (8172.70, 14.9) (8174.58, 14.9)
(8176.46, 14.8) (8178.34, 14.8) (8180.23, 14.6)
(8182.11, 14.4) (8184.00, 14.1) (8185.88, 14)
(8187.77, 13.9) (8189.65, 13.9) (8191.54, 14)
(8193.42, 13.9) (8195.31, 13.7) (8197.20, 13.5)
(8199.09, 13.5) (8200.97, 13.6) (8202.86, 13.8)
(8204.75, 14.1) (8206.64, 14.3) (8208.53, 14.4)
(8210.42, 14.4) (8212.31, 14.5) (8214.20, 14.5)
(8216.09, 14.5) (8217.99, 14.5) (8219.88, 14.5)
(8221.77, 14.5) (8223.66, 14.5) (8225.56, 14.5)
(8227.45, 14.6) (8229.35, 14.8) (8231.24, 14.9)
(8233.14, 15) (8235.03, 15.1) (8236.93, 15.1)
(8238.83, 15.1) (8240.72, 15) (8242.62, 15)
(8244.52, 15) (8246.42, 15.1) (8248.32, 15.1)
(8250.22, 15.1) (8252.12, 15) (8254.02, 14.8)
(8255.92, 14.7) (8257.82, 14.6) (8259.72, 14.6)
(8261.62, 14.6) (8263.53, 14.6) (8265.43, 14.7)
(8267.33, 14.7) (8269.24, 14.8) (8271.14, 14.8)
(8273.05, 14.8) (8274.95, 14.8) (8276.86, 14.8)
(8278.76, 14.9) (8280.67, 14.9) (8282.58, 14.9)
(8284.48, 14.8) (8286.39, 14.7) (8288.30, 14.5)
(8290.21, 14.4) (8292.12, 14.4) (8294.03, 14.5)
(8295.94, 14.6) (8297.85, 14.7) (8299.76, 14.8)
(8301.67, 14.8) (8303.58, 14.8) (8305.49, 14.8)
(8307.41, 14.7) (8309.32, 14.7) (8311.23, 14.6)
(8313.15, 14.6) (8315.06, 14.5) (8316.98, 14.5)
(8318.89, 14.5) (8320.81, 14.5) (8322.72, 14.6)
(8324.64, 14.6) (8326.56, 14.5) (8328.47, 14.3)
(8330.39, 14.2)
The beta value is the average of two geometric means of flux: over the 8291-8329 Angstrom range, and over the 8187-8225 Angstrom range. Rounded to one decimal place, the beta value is 14.4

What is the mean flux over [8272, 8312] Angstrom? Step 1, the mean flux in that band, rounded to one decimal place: 14.7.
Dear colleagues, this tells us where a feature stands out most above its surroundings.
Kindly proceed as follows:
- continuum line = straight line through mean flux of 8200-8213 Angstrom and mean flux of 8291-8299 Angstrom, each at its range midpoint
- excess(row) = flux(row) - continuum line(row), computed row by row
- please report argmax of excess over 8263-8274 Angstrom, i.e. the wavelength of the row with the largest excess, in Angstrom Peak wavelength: 8269.24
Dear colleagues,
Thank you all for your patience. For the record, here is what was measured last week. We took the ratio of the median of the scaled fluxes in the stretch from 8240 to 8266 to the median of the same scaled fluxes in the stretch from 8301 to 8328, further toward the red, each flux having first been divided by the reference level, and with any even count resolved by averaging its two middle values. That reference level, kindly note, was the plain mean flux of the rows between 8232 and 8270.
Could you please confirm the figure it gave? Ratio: 1.02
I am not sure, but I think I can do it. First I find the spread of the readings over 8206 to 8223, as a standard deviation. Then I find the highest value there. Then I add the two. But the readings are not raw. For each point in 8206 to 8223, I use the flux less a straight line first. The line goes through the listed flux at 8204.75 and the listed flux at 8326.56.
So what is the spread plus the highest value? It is 0.43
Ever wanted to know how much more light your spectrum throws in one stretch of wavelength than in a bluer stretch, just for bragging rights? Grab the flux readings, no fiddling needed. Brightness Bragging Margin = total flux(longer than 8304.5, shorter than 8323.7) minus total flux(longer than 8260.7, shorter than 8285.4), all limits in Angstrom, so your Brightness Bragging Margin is -46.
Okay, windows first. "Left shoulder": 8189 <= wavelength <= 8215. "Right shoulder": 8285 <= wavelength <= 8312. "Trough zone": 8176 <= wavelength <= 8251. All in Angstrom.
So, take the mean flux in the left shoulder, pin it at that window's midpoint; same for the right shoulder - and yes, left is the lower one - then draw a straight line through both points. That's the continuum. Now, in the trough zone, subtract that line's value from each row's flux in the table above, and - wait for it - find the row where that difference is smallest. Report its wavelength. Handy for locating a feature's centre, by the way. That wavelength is 8199.09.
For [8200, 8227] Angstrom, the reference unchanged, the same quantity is 8200.97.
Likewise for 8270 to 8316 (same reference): 8315.06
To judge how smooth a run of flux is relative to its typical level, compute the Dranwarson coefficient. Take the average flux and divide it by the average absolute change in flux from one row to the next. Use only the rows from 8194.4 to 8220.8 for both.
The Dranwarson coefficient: 153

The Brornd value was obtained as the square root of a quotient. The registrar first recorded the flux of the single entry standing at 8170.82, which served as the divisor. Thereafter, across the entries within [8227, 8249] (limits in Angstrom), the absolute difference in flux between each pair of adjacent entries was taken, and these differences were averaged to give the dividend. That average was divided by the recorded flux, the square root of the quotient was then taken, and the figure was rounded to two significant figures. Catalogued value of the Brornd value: 0.065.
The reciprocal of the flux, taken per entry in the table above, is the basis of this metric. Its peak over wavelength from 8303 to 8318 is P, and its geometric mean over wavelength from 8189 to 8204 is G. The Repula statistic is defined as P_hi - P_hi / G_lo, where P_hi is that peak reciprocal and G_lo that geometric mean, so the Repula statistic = -0.878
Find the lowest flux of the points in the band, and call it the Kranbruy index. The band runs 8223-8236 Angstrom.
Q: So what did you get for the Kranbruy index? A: 14.5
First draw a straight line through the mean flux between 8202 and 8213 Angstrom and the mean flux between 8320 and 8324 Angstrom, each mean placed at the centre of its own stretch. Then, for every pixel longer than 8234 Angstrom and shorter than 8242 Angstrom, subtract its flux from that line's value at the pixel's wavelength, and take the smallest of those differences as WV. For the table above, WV -0.78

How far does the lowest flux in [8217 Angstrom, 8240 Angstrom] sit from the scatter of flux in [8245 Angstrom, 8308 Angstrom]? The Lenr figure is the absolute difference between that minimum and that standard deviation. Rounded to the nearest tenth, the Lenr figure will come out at 14.3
